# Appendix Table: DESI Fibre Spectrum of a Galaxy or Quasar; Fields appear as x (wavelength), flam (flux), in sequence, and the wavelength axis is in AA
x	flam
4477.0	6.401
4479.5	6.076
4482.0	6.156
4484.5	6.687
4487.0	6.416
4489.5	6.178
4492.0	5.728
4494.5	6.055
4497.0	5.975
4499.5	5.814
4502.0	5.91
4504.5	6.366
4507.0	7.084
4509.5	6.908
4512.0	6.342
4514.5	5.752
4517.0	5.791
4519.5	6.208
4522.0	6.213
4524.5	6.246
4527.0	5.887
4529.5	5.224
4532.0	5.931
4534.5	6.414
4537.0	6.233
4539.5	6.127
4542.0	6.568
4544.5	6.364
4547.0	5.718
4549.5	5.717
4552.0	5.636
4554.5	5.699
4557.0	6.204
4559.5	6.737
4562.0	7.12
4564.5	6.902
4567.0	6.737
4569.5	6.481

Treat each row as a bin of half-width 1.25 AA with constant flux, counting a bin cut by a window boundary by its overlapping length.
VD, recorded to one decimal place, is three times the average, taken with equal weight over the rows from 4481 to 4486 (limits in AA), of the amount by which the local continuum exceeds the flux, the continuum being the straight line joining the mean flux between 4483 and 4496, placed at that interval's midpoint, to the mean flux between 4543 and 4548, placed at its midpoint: -0.6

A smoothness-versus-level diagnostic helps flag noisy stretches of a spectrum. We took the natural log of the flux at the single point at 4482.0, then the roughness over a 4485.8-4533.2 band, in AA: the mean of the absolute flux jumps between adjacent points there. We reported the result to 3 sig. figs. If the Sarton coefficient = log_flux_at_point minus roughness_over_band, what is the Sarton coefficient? 1.48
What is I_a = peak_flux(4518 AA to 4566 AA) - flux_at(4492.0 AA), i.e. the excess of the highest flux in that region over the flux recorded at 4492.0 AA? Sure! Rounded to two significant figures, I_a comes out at 1.4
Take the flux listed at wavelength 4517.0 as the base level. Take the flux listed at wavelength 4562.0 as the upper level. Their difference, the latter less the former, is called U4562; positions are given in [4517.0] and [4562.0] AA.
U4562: 1.3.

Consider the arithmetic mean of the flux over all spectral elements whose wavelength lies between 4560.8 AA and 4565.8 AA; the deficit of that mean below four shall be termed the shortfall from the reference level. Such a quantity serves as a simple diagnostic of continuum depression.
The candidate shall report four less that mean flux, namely -3.0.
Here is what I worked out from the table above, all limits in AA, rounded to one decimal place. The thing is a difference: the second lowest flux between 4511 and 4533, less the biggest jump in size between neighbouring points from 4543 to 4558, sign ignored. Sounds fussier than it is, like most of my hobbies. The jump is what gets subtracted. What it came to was 5.1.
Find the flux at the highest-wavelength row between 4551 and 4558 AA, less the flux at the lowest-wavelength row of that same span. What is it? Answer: 0.57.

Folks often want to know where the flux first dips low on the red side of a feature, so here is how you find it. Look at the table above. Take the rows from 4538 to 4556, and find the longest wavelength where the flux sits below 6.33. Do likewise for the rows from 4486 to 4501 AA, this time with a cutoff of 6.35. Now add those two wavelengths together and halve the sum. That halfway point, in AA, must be 4527.0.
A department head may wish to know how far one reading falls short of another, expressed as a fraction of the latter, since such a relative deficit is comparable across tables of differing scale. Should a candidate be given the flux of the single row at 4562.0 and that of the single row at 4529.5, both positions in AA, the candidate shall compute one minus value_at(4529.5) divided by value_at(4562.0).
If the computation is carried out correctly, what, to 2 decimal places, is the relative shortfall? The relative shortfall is 0.27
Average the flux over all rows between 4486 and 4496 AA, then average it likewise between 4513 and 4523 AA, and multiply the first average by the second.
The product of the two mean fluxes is 36.5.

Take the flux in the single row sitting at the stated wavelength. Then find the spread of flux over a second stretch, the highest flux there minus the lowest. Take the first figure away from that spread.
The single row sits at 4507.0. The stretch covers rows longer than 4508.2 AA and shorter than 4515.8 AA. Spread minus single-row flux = -5.9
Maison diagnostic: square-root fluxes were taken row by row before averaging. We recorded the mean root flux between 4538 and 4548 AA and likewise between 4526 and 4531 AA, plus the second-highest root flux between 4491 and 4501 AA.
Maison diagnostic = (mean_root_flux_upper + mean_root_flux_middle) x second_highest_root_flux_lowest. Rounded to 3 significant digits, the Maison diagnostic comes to 11.8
